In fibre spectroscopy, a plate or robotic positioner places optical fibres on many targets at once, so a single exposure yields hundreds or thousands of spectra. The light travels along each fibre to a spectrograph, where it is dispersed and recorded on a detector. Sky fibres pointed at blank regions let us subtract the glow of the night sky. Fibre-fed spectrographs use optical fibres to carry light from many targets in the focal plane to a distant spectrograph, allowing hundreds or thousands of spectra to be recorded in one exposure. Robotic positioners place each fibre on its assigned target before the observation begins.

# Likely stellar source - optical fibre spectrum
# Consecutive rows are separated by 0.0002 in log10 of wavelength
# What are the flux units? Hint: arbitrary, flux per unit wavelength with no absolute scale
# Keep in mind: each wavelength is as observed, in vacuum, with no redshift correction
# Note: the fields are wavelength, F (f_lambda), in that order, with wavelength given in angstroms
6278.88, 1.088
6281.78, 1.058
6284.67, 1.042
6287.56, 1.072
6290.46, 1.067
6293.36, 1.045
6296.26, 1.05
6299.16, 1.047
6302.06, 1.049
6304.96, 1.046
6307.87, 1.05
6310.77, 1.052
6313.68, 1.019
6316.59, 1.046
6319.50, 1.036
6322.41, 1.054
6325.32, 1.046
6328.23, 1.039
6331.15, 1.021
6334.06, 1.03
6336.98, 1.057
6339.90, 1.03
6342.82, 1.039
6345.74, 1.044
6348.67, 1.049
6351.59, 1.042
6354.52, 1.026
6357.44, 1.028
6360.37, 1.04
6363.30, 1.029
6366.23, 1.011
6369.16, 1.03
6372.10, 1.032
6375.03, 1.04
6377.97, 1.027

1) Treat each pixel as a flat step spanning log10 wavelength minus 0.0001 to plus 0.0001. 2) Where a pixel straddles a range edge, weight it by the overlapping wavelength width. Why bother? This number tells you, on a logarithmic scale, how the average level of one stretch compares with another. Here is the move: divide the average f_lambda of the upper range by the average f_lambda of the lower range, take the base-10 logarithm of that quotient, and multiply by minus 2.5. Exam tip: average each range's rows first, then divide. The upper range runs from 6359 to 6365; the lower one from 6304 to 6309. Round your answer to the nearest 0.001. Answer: 0.014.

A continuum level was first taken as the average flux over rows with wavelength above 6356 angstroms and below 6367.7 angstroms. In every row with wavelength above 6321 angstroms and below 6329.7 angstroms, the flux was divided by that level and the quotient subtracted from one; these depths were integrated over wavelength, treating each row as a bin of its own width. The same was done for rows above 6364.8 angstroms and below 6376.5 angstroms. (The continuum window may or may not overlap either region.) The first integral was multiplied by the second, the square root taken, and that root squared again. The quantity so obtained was 0.00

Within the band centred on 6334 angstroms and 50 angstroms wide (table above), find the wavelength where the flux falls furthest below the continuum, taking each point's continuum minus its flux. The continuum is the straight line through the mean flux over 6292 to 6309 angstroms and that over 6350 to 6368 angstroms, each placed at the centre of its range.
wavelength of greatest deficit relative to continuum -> 6313.68 angstroms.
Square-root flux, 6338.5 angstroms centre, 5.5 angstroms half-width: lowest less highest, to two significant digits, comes -0.013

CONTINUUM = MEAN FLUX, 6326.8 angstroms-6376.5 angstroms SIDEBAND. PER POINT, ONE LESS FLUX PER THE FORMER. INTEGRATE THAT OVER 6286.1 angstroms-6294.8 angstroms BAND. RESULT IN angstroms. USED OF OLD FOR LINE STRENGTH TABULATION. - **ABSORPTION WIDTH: -0.23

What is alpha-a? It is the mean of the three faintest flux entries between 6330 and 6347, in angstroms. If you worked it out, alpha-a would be 1.03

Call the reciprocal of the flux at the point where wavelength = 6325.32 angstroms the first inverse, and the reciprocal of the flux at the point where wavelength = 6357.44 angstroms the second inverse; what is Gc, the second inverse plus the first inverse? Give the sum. 1.929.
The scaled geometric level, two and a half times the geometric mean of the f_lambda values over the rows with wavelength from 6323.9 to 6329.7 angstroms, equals 2.61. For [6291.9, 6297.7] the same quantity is 2.62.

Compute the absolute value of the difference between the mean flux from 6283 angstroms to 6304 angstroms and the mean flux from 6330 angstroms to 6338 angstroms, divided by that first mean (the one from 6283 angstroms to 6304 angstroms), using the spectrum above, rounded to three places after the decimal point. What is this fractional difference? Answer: 0.016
